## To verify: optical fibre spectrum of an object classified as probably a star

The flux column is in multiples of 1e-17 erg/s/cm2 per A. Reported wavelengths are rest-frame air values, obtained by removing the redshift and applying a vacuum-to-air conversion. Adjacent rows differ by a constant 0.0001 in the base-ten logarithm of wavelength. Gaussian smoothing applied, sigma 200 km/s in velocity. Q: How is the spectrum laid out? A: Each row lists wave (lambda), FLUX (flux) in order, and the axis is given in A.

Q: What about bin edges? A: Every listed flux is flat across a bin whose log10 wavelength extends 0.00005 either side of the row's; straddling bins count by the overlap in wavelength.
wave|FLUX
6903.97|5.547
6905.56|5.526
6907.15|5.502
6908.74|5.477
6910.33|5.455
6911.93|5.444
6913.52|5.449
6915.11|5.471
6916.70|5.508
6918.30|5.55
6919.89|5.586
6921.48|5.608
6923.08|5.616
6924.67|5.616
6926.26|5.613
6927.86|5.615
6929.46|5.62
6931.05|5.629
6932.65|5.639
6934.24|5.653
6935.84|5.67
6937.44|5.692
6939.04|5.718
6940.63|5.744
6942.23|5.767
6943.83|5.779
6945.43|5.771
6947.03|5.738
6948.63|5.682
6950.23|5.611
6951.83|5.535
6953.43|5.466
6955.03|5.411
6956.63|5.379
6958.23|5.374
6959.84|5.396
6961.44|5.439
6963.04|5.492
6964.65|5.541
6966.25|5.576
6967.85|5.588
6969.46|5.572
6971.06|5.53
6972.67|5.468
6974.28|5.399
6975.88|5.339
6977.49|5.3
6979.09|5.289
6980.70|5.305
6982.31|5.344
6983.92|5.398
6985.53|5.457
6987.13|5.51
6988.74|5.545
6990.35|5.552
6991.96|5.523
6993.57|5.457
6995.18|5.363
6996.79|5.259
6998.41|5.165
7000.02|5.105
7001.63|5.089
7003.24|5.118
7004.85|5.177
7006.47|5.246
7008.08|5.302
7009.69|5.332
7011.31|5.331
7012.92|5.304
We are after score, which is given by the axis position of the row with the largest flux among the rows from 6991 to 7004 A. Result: 6991.96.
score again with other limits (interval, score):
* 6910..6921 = 6919.89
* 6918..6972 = 6943.83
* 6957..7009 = 6967.85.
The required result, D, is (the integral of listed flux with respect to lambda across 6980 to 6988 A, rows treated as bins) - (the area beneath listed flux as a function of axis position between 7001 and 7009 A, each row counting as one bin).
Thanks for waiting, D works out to 1.7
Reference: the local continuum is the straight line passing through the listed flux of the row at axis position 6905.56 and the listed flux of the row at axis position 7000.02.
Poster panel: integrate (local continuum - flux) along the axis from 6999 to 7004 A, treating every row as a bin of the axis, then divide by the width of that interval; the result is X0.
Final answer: -0.01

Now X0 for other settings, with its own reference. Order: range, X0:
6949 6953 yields -0.25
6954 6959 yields -0.09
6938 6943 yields -0.37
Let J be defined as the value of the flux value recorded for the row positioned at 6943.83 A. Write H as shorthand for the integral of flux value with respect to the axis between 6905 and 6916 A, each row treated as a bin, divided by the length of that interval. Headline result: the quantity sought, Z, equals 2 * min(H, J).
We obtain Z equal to 10.95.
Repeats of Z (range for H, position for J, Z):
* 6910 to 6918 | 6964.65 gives 10.93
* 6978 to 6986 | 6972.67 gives 10.70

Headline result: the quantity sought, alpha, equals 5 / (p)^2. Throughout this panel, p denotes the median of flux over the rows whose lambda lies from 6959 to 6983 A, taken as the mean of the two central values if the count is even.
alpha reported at 0.169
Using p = 5.44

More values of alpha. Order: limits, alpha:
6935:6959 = 0.155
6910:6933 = 0.159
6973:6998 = 0.172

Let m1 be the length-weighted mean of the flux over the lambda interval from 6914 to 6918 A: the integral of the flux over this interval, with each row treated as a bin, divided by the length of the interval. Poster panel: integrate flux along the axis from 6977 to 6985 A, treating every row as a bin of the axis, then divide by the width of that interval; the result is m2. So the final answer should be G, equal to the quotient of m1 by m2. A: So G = 1.03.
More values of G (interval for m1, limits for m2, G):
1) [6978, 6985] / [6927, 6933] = 0.95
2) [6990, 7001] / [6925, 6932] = 0.95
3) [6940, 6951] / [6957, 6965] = 1.05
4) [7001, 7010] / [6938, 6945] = 0.91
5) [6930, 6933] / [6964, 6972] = 1.01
